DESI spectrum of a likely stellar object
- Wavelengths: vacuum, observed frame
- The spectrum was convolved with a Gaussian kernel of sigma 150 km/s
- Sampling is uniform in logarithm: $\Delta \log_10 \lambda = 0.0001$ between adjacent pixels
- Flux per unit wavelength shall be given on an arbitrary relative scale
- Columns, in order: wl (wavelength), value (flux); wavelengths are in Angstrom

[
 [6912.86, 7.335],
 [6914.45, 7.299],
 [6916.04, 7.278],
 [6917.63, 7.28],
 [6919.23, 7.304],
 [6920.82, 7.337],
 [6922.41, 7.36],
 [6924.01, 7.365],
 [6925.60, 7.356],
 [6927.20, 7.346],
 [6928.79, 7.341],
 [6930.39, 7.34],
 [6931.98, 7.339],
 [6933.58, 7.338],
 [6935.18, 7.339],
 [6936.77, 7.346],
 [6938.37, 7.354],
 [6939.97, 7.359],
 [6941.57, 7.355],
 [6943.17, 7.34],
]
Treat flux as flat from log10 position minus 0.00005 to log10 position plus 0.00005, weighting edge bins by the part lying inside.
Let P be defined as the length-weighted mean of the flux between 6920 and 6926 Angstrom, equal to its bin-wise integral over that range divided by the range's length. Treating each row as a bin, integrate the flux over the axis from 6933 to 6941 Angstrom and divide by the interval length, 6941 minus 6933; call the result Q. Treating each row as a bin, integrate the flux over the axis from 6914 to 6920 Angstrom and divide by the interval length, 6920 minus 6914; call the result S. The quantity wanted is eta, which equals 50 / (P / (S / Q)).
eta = 6.74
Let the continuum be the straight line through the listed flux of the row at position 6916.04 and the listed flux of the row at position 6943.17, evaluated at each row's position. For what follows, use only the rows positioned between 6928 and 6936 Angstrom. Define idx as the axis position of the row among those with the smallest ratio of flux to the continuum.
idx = 6935.18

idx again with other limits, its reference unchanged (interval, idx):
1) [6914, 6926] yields 6917.63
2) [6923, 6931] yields 6930.39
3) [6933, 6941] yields 6935.18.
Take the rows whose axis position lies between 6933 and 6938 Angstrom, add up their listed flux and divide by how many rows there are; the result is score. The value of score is 7.34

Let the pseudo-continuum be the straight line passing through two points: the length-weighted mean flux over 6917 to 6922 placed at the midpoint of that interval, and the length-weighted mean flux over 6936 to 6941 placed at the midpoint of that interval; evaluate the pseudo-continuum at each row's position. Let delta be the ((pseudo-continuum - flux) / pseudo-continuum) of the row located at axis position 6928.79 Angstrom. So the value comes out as -0.002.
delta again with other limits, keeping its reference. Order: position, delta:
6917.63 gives 0.004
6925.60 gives -0.005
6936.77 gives -0.001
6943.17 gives 0.002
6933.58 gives 0.000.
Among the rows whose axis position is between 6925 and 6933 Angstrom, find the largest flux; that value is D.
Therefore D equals 7.356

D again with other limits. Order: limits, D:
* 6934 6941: 7.359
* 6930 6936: 7.34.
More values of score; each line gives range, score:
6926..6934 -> 7.34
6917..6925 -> 7.33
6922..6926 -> 7.36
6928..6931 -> 7.34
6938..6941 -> 7.36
